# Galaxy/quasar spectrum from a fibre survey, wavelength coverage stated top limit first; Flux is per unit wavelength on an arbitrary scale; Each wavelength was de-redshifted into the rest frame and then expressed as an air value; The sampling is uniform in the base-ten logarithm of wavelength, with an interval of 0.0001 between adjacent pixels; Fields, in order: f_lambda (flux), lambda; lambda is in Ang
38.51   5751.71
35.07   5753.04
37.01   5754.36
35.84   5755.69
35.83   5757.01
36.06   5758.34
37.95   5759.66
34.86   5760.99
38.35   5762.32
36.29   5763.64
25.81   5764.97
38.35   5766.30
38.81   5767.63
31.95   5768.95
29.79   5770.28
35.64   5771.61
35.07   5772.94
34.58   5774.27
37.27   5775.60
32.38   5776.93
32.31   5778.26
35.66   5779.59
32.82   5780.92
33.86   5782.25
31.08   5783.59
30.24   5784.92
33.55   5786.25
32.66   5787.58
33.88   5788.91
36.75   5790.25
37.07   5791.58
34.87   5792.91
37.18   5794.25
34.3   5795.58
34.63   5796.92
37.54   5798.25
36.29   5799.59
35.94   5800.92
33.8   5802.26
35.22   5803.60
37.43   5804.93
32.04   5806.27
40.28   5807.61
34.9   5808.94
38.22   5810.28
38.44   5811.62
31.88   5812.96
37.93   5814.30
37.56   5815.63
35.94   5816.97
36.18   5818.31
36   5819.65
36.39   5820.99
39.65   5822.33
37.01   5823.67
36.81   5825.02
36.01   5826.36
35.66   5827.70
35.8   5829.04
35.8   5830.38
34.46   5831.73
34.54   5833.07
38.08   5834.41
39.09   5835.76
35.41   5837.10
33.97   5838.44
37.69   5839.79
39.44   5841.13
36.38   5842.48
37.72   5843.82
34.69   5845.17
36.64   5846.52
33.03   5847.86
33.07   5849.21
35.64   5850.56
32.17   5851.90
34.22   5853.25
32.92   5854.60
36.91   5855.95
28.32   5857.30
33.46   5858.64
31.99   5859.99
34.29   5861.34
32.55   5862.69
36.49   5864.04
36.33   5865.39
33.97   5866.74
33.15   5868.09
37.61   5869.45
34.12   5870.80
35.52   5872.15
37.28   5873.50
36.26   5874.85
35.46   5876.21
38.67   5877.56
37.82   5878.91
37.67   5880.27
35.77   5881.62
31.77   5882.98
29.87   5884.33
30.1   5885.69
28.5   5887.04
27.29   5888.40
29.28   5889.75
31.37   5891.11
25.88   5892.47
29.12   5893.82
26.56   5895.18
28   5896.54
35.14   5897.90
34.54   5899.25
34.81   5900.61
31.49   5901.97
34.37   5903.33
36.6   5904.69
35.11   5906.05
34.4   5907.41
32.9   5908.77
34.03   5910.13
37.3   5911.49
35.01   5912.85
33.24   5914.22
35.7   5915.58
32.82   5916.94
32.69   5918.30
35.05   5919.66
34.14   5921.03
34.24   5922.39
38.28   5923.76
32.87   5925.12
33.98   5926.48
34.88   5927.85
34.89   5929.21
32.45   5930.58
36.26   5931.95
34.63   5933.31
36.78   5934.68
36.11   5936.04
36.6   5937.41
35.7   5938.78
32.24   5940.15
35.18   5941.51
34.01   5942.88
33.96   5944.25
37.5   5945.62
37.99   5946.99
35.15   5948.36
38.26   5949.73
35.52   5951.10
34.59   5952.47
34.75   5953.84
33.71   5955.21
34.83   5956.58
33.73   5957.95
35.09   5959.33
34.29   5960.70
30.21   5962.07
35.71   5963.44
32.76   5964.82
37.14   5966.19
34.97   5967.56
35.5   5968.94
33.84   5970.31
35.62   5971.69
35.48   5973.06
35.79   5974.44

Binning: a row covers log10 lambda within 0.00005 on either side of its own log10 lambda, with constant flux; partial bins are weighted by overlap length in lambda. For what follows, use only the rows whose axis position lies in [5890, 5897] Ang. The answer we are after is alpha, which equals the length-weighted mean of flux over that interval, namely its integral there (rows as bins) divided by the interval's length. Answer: 28.2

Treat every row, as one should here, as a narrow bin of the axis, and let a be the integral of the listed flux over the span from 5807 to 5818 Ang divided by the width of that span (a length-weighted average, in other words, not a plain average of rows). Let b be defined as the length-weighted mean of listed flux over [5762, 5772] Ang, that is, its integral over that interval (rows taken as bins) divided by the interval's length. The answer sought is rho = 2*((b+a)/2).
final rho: 71.1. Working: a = 36.9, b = 34.2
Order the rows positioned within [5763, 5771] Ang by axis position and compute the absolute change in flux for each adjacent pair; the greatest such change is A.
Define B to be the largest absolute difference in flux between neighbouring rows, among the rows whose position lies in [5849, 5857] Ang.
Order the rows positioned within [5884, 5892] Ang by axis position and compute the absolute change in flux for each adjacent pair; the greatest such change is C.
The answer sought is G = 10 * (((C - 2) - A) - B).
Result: -164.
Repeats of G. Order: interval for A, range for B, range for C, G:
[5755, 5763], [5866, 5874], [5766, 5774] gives -31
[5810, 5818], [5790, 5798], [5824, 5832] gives -101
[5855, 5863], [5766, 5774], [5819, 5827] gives -142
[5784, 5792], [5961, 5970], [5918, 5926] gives -54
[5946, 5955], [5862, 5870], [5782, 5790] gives -63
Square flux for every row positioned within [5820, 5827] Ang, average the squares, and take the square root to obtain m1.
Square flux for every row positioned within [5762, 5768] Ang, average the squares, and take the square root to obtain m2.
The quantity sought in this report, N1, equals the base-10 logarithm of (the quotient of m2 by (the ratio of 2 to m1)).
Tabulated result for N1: 2.82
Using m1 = 37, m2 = 35.9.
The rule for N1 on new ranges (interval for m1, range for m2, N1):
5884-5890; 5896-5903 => 2.68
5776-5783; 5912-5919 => 2.75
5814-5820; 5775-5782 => 2.80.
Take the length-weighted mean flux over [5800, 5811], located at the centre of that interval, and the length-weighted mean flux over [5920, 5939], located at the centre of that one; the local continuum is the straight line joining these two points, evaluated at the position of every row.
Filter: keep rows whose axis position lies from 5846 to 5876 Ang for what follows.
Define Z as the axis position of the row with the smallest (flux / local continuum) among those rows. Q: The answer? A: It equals 5857.30 Ang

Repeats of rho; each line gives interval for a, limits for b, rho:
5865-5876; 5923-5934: 70.3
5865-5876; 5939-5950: 70.9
